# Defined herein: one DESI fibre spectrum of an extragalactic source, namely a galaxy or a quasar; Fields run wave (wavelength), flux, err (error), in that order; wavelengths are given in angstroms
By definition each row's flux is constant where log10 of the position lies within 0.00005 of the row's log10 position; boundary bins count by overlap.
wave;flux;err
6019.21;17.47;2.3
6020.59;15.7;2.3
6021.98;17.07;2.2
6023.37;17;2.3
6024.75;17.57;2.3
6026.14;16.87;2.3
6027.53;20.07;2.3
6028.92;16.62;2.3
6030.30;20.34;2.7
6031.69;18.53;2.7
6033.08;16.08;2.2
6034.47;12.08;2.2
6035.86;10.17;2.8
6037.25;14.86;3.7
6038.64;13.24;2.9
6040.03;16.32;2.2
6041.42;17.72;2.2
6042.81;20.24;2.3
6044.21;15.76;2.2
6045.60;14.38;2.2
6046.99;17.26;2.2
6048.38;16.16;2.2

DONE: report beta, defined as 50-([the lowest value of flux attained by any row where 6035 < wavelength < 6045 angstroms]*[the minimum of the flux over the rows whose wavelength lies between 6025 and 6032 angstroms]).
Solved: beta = -119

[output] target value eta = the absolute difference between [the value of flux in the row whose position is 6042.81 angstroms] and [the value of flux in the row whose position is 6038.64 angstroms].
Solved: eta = 7.0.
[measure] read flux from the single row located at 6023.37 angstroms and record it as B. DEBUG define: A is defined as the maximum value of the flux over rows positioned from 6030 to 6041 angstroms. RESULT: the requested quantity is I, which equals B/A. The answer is 0.84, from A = 20.34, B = 17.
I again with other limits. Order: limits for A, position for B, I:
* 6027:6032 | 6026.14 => 0.83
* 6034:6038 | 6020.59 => 1.06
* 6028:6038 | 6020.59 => 0.77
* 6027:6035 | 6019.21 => 0.86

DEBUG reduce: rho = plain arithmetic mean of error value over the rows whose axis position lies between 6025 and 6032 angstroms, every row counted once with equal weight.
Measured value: 2.46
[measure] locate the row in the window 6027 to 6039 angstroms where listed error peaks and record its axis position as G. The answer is 6037.25 angstroms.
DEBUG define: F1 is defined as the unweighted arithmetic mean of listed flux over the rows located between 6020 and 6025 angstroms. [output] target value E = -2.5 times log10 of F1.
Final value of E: -3.07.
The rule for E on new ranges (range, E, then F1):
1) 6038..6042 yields -2.99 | 15.8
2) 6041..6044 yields -3.20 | 19.0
